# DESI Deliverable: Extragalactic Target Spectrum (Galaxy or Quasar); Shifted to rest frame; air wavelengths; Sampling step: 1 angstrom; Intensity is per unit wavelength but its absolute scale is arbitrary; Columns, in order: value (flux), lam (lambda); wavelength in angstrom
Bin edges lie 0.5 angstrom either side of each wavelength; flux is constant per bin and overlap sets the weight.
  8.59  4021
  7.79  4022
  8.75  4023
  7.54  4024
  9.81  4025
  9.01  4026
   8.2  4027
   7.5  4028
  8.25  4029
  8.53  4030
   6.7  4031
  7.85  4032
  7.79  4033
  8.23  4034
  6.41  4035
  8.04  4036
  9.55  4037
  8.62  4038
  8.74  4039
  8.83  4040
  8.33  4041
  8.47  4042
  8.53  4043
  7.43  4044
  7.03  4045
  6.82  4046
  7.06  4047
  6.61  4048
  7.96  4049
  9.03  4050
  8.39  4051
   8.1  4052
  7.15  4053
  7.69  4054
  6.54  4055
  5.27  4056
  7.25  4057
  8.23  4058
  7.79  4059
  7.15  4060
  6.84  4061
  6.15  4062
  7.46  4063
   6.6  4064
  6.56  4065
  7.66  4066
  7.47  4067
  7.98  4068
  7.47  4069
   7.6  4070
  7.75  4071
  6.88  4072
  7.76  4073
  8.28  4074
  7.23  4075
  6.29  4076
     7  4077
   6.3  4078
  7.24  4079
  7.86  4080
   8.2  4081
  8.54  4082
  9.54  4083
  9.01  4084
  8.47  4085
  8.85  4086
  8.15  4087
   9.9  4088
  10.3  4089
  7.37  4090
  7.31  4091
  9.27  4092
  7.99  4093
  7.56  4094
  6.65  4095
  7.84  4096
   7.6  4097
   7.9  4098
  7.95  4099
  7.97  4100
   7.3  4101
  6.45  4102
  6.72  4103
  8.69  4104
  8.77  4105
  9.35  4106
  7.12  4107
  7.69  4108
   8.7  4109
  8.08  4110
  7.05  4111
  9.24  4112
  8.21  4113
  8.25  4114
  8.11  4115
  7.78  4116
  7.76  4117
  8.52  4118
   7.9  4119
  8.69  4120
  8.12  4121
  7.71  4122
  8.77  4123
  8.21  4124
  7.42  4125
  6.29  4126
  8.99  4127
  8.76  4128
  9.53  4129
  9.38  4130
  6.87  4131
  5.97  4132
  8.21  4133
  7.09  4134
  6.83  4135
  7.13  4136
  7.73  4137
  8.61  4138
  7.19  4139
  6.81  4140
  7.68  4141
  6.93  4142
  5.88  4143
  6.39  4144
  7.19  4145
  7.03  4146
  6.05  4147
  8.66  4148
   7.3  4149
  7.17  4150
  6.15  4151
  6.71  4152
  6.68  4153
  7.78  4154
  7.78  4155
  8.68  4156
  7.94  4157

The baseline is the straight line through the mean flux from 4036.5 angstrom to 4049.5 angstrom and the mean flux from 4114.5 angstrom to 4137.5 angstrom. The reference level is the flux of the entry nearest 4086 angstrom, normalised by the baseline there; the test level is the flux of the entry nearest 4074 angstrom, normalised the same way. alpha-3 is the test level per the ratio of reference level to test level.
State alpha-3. 0.97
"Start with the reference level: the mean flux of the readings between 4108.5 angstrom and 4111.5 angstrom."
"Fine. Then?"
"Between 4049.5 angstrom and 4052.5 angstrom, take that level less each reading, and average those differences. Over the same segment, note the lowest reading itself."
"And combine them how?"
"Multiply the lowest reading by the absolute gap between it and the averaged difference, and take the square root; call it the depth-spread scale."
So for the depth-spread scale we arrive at 8.38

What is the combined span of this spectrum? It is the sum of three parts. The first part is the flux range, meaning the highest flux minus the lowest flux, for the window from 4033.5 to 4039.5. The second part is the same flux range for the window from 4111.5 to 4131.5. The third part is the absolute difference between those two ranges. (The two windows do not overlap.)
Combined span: 6.5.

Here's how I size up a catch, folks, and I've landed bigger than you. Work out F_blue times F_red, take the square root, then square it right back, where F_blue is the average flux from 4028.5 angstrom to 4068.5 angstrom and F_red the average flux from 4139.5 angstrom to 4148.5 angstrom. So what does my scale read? 53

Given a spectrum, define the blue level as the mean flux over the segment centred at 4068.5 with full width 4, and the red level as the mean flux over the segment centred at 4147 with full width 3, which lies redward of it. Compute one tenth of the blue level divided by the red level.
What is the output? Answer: 0.105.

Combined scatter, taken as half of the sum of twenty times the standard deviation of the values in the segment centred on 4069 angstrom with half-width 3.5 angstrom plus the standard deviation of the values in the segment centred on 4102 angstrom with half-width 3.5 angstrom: 4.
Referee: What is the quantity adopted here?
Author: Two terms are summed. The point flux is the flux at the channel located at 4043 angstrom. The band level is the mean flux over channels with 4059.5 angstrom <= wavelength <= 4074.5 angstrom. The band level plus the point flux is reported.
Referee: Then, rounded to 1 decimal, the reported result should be 15.8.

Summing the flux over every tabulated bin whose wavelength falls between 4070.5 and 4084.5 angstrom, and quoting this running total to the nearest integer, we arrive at 108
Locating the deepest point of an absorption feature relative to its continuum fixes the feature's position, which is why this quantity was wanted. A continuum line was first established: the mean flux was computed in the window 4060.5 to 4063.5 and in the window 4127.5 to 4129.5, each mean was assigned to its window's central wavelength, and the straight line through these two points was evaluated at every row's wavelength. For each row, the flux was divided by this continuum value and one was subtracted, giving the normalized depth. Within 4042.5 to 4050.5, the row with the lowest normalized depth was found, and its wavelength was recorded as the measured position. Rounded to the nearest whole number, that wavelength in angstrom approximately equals 4048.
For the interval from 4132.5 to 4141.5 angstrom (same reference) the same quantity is 4140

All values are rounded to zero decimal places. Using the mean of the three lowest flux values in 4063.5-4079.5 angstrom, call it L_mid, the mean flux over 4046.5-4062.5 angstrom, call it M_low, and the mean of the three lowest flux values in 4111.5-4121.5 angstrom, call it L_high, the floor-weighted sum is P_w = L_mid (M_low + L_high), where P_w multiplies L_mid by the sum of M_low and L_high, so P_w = 97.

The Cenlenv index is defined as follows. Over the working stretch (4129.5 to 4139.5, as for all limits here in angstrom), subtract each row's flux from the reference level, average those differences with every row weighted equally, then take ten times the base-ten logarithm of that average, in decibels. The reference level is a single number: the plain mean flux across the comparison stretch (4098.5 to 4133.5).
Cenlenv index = -2.9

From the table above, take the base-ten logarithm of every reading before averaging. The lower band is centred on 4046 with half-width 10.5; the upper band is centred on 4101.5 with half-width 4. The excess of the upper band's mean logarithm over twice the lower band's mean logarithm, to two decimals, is -0.89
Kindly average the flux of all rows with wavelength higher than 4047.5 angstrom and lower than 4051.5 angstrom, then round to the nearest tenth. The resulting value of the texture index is 8.0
